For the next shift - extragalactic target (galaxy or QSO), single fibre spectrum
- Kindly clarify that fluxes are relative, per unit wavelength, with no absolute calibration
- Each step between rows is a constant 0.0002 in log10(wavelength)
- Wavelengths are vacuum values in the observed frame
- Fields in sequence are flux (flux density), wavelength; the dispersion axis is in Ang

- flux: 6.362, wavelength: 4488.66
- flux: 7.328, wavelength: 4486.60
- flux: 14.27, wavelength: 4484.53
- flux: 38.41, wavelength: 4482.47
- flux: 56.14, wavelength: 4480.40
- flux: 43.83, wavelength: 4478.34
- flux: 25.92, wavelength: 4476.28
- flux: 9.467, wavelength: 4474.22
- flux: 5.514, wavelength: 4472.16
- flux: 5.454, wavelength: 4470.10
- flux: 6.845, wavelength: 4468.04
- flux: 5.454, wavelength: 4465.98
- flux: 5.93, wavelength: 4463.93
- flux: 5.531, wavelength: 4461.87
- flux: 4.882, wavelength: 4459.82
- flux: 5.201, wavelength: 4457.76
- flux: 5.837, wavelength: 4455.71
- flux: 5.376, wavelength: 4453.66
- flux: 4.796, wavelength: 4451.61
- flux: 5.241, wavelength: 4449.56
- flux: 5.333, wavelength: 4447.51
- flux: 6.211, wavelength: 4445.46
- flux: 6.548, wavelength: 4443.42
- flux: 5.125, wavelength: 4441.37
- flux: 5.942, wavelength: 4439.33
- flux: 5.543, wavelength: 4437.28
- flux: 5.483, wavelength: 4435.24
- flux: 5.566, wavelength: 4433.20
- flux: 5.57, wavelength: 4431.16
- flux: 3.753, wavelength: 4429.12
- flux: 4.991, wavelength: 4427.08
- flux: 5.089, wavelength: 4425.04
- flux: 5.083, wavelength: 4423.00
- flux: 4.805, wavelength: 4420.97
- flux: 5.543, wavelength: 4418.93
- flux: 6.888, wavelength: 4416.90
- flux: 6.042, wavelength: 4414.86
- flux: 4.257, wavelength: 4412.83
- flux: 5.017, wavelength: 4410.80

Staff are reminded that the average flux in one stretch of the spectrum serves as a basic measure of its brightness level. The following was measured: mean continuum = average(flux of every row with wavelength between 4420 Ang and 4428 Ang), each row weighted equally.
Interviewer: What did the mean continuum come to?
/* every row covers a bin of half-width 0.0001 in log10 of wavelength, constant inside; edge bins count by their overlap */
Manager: 5.0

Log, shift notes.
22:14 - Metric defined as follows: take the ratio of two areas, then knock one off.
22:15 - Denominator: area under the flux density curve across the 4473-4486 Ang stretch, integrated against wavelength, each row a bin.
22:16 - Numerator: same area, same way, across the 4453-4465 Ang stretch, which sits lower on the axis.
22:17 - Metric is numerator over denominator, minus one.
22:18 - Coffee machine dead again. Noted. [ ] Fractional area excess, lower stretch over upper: -0.83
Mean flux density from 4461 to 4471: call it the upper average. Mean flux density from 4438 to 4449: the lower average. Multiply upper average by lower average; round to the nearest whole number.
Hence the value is 34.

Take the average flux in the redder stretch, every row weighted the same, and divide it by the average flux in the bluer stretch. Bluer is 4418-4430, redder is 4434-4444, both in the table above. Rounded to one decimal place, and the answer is 1.2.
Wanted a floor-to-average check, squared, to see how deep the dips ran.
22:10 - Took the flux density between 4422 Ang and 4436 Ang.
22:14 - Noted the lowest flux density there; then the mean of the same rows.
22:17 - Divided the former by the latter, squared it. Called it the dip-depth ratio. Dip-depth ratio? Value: 0.5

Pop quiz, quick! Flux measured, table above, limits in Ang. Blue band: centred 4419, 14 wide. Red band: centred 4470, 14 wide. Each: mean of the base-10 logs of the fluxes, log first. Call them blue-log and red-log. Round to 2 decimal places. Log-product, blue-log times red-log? 0.64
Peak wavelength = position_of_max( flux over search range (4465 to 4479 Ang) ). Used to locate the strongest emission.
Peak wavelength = 4478.34 Ang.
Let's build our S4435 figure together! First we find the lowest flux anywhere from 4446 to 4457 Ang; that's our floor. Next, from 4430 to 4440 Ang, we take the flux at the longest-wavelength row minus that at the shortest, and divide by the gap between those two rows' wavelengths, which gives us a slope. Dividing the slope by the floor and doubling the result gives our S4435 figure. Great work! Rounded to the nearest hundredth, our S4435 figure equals 0.02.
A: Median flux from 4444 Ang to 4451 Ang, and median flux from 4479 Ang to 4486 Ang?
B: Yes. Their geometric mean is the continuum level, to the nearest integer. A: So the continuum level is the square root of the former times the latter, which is 14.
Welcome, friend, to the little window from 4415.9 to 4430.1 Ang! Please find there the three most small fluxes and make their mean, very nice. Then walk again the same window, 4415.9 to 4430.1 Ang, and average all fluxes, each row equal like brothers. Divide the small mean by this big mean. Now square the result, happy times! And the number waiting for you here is 0.76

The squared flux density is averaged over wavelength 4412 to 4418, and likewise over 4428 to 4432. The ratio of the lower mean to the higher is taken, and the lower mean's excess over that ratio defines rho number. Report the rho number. 33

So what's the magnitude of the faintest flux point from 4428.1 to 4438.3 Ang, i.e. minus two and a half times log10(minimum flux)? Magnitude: -1.44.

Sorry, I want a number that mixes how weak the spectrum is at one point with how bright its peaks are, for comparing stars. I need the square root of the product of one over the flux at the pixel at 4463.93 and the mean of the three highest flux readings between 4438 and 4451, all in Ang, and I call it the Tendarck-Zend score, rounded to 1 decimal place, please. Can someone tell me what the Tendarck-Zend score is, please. 1.0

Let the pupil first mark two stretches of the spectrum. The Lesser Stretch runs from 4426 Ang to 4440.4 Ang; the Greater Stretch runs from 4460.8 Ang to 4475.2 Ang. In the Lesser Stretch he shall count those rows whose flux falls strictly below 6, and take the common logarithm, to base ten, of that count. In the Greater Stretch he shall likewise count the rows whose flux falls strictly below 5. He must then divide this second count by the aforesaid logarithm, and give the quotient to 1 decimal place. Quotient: 0.0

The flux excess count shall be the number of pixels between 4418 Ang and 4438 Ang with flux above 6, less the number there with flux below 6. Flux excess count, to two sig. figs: -10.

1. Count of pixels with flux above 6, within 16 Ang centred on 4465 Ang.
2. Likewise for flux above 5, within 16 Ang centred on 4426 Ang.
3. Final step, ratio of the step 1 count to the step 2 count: 0.20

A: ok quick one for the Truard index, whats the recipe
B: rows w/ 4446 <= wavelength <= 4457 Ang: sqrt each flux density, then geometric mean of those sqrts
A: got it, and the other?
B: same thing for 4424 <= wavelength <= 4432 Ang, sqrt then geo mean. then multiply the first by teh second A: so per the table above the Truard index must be 5.0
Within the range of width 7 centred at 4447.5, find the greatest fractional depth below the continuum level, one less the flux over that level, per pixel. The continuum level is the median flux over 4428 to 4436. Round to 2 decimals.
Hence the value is 0.05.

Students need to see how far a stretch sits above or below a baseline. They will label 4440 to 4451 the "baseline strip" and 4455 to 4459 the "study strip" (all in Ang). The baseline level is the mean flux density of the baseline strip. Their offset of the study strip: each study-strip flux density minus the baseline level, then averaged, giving -0.2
